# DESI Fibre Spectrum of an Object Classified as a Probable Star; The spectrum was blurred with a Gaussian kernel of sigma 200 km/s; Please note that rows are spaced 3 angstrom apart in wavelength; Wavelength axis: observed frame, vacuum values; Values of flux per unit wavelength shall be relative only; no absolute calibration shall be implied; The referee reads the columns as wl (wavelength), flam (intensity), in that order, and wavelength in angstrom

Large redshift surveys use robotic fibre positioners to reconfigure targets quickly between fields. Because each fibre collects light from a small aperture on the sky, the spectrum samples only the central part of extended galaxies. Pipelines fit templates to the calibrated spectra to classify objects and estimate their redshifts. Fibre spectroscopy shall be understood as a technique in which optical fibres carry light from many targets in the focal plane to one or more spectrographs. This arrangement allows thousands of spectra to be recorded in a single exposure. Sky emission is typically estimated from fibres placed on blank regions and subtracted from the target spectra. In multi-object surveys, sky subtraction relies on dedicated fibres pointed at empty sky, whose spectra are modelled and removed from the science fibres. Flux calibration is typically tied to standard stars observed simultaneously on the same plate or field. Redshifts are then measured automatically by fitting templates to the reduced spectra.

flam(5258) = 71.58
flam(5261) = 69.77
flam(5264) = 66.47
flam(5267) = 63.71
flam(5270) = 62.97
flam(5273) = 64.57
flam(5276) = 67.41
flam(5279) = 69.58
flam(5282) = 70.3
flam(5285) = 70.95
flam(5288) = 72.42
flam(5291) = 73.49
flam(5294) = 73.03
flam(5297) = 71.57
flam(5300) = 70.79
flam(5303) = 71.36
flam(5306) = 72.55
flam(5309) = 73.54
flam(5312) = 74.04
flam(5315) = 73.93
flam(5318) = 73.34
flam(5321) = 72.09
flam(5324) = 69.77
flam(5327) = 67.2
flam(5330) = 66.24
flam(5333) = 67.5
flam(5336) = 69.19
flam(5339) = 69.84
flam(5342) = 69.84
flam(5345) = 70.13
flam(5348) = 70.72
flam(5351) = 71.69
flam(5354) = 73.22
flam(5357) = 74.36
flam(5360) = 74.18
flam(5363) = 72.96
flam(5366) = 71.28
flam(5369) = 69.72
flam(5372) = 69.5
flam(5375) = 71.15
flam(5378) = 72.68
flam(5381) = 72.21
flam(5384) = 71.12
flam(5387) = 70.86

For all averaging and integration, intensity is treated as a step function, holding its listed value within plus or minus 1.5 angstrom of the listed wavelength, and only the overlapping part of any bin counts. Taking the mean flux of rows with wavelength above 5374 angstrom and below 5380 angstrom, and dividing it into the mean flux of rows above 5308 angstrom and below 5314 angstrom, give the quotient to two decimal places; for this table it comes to 1.03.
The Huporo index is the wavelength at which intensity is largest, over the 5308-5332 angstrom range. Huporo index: 5312 angstrom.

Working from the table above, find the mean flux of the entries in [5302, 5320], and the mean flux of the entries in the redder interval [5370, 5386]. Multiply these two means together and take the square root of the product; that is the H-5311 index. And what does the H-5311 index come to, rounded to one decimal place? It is 72.2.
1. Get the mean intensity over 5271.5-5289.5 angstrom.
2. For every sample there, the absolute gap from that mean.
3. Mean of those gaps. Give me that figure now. 2.14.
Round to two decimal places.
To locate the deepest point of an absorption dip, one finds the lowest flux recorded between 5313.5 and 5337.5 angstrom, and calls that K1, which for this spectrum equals 66.24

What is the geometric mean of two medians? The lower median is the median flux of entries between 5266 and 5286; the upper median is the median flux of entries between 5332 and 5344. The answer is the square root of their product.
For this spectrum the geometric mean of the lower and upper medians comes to 68.5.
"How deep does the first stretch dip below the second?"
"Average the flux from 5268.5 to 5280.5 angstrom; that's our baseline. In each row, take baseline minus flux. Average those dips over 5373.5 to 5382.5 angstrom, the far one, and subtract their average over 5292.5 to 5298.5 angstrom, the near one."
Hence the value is 0.3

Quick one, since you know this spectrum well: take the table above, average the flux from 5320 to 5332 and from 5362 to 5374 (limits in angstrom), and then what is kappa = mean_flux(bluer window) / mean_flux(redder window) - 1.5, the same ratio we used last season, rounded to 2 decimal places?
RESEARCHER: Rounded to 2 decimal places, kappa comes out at -0.53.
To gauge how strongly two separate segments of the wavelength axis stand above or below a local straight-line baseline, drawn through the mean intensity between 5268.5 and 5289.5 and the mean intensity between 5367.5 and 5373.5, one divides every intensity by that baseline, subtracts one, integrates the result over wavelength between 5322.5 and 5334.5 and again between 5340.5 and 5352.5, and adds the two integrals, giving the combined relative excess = 0.0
